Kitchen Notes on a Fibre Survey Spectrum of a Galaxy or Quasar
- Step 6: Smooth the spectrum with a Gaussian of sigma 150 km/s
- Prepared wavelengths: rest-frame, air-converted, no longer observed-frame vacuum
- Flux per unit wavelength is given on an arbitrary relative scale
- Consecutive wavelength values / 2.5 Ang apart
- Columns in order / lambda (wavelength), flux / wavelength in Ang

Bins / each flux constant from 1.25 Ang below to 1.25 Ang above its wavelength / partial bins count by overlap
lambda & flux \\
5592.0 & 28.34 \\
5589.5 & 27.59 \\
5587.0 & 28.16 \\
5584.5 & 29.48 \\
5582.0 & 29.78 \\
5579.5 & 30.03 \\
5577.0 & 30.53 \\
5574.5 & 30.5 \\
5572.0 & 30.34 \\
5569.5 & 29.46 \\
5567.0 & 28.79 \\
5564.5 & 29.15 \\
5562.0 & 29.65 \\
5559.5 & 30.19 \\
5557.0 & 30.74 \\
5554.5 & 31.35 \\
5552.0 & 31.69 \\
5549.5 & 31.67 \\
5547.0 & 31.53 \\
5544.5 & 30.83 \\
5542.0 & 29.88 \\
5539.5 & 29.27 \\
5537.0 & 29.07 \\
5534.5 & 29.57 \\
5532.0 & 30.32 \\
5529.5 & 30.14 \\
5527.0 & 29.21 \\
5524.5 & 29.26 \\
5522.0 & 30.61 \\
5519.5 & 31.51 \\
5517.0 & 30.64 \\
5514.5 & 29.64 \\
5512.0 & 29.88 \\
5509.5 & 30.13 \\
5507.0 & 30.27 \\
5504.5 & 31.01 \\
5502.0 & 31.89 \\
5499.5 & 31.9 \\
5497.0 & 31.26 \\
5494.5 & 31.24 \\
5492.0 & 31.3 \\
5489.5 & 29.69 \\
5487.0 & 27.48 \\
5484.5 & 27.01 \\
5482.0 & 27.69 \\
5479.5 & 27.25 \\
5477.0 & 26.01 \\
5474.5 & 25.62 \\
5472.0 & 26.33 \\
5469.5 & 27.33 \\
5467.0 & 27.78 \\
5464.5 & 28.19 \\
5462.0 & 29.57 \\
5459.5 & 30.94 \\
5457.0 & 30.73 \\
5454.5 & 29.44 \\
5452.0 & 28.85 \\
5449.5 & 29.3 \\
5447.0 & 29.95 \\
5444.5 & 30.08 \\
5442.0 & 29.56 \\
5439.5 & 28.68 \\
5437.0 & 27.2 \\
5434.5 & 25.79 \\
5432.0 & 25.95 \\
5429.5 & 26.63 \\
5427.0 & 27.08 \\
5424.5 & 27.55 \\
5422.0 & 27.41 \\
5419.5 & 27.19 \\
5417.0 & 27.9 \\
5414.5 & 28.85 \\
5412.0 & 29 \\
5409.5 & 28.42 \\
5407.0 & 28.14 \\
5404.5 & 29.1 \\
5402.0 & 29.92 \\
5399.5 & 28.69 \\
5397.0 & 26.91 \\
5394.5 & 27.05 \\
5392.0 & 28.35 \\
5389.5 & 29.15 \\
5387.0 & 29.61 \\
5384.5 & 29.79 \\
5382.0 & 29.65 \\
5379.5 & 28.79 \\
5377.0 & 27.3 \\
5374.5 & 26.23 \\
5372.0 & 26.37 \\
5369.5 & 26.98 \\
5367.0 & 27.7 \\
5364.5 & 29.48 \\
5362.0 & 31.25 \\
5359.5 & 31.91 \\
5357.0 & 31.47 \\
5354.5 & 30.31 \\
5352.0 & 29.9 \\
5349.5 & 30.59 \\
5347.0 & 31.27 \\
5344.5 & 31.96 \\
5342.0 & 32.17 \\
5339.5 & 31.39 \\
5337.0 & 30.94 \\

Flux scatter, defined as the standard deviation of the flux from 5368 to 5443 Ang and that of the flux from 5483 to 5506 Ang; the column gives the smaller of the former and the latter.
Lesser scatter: 1.2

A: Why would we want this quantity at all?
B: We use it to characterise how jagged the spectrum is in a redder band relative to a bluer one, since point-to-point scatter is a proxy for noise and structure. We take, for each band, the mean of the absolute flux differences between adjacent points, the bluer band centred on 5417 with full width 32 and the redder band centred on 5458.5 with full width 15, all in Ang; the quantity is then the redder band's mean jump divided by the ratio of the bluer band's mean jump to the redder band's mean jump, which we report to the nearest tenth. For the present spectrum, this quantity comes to 1.8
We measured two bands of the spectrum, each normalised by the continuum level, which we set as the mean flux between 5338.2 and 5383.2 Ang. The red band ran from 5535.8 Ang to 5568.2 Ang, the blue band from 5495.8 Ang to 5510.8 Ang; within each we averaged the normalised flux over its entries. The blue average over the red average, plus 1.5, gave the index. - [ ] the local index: 2.53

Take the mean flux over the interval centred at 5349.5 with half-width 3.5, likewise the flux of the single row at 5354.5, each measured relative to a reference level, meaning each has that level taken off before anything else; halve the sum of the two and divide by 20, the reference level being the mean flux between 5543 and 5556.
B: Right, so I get -0.05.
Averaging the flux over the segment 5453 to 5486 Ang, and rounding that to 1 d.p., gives 28.0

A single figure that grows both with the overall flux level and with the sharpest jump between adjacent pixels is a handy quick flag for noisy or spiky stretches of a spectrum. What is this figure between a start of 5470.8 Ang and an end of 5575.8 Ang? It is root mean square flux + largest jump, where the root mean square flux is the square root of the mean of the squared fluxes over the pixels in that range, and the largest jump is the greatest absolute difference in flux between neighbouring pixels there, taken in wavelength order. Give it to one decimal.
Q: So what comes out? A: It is 32.0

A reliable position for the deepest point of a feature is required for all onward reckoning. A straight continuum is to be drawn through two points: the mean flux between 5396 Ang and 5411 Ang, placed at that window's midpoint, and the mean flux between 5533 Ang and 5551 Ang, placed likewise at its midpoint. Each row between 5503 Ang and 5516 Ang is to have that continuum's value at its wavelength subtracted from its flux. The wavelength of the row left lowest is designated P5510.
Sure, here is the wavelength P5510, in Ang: 5514.5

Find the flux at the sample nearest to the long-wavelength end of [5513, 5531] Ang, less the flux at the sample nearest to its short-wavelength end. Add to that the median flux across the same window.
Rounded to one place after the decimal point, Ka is 30.6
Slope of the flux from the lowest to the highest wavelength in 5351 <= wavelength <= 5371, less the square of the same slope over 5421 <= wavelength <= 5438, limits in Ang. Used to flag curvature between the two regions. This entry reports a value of -0.17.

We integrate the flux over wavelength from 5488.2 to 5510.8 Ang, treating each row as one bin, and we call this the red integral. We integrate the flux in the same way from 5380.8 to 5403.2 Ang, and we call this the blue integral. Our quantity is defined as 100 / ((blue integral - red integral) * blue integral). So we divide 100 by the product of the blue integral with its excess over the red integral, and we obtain -0.003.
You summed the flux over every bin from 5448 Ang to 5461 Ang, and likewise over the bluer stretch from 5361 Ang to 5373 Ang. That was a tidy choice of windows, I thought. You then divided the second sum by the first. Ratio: 0.95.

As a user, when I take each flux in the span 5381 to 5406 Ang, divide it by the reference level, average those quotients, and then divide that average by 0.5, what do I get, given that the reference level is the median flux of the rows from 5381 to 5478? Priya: 2.03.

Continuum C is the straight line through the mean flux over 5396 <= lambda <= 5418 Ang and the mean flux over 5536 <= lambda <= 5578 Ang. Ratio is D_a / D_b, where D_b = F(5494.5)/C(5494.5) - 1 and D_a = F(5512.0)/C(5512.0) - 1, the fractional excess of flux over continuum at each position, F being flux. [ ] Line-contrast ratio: 0.1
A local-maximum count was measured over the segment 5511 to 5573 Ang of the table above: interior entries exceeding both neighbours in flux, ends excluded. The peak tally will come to 3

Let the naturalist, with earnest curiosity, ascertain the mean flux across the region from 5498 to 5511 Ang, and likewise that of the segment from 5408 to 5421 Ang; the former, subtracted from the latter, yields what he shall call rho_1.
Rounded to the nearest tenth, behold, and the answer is -2.8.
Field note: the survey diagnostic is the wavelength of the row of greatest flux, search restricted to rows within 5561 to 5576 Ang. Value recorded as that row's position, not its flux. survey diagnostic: 5574.5 Ang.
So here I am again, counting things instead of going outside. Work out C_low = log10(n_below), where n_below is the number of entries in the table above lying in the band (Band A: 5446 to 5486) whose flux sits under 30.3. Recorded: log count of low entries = 1.1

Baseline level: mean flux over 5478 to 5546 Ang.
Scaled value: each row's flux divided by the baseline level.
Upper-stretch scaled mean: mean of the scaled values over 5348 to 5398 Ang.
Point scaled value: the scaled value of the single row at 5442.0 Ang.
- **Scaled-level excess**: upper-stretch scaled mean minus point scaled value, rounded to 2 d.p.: -0.02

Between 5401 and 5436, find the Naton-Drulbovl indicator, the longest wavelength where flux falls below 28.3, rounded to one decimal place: 5434.5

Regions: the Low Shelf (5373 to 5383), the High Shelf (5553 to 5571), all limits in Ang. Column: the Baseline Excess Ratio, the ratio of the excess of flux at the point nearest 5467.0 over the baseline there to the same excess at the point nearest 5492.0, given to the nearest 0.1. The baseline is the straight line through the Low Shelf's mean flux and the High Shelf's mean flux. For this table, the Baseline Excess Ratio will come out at -0.5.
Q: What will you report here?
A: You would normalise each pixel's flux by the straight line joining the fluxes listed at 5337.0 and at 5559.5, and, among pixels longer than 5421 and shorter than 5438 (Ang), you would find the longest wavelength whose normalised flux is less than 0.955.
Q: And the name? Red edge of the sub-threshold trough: 5437.0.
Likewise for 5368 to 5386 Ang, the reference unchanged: 5379.5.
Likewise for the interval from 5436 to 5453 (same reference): 5452.0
